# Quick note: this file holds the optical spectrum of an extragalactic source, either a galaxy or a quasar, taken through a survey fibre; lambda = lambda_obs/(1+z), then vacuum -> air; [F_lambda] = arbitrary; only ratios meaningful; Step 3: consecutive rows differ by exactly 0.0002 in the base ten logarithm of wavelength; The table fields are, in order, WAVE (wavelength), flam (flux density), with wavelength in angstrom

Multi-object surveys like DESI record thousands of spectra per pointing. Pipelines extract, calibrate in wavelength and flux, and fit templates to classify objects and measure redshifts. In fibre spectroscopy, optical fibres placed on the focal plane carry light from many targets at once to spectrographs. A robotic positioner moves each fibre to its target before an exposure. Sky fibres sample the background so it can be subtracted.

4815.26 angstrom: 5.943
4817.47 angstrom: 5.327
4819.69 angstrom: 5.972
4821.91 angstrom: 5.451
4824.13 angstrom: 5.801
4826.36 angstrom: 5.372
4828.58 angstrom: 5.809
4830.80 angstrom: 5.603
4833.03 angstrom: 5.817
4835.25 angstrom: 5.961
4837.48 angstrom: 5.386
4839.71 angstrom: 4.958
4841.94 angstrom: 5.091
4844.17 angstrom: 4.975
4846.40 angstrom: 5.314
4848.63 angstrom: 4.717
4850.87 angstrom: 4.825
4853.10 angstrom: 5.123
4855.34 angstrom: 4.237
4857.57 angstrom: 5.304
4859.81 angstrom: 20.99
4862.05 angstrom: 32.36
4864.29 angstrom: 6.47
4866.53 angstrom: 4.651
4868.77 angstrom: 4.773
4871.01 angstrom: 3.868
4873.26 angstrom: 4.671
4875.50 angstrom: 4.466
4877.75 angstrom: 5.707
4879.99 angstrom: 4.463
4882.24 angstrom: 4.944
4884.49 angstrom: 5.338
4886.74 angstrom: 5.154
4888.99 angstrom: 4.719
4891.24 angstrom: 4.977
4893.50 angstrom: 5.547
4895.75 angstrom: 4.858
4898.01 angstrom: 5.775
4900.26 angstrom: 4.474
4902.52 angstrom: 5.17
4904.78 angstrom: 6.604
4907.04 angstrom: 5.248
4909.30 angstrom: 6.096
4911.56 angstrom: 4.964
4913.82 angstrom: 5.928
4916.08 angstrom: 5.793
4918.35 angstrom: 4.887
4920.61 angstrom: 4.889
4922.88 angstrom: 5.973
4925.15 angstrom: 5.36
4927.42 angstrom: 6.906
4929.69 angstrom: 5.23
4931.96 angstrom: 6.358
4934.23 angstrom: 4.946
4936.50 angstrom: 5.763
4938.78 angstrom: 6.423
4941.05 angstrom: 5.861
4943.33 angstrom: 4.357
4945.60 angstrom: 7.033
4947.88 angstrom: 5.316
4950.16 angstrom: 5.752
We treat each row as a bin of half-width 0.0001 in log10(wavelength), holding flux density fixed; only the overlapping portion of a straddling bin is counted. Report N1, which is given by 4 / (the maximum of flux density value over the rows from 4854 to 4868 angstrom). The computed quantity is 0.12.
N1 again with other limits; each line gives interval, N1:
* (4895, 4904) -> 0.69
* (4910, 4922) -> 0.67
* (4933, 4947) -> 0.57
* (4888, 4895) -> 0.72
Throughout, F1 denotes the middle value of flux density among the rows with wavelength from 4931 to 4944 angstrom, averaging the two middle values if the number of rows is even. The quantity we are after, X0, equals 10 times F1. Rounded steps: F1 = 5.81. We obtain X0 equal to 58.1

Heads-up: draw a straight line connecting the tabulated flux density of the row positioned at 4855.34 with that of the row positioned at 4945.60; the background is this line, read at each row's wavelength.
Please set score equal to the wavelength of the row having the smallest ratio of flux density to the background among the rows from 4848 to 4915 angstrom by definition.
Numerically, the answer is 4900.26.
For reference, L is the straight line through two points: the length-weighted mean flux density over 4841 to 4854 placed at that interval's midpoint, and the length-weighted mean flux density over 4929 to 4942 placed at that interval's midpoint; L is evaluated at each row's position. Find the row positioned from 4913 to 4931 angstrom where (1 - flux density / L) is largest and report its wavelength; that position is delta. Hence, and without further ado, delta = 4920.61 angstrom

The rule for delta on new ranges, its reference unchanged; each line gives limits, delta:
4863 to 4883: 4871.01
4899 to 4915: 4900.26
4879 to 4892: 4879.99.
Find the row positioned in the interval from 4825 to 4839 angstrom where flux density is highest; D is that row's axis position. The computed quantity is 4835.25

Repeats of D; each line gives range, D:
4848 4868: 4862.05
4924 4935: 4927.42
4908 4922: 4909.30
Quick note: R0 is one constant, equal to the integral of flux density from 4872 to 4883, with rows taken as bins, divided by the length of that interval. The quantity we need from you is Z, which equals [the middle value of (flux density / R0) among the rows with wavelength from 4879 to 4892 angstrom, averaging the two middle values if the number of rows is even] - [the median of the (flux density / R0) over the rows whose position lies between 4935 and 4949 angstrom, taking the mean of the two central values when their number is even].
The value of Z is -0.18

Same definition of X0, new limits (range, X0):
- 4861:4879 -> 47.2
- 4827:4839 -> 58.1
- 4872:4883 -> 46.7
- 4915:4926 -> 53.6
